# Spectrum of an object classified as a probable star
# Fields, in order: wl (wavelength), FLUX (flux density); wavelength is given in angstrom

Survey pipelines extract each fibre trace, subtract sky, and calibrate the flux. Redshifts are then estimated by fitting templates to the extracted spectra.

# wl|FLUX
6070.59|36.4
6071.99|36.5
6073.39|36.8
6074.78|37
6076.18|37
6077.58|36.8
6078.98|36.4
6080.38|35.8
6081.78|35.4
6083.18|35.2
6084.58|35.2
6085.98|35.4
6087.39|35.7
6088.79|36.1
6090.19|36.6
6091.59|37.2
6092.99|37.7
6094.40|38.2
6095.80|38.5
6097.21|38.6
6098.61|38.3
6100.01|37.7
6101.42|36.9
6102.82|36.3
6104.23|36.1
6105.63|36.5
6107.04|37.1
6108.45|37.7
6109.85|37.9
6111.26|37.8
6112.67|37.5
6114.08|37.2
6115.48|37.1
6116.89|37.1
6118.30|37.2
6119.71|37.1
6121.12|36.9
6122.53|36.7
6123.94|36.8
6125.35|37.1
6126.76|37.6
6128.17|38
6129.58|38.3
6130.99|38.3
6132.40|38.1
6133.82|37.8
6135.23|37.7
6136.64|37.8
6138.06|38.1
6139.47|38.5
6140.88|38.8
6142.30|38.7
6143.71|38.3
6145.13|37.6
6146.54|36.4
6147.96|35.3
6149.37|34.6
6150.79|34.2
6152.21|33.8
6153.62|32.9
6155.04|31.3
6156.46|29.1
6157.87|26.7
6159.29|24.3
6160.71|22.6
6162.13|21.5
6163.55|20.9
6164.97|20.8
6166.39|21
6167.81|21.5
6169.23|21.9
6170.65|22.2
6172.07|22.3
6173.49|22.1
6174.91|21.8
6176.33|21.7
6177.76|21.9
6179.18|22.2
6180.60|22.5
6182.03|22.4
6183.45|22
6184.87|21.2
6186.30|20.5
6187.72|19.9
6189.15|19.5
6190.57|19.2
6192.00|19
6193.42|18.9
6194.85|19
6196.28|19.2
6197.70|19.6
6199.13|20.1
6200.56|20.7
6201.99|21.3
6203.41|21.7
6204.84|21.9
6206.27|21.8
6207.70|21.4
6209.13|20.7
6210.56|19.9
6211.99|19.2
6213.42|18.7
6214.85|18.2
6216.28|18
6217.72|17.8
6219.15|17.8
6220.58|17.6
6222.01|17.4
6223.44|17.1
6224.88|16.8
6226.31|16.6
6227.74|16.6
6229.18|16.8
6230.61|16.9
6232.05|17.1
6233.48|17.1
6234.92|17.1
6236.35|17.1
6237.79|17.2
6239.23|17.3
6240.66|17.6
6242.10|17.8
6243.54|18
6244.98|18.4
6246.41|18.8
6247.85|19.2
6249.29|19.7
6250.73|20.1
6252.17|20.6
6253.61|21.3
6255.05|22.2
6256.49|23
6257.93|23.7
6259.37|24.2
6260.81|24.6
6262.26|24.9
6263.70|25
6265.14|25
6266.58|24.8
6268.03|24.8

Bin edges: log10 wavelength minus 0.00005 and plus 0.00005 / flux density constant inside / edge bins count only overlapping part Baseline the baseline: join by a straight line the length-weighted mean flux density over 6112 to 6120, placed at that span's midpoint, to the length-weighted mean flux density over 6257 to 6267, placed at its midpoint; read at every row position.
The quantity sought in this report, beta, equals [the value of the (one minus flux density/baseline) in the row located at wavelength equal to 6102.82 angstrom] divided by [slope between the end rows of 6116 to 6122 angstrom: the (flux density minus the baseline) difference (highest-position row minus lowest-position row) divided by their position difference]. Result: 1.36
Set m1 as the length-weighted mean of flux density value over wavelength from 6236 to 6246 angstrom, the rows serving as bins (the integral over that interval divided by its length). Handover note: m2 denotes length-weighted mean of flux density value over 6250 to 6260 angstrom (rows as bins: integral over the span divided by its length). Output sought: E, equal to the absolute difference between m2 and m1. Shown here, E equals 4.5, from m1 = 18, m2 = 22.1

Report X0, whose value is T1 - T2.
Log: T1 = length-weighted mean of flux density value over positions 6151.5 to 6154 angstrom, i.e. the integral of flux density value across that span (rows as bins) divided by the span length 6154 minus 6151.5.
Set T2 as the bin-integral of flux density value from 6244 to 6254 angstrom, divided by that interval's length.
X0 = 14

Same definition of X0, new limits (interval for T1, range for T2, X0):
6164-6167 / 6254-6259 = -2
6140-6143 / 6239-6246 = 21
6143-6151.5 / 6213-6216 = 18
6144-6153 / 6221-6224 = 18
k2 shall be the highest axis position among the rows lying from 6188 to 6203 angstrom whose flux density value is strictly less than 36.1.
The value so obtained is 6201.99 angstrom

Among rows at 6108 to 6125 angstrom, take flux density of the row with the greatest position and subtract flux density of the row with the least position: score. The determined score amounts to -0.9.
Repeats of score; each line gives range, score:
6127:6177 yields -16.3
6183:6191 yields -2.8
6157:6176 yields -4.9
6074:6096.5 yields 1.5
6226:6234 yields 0.5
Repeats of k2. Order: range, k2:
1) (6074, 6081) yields 6080.38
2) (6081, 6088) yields 6087.39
